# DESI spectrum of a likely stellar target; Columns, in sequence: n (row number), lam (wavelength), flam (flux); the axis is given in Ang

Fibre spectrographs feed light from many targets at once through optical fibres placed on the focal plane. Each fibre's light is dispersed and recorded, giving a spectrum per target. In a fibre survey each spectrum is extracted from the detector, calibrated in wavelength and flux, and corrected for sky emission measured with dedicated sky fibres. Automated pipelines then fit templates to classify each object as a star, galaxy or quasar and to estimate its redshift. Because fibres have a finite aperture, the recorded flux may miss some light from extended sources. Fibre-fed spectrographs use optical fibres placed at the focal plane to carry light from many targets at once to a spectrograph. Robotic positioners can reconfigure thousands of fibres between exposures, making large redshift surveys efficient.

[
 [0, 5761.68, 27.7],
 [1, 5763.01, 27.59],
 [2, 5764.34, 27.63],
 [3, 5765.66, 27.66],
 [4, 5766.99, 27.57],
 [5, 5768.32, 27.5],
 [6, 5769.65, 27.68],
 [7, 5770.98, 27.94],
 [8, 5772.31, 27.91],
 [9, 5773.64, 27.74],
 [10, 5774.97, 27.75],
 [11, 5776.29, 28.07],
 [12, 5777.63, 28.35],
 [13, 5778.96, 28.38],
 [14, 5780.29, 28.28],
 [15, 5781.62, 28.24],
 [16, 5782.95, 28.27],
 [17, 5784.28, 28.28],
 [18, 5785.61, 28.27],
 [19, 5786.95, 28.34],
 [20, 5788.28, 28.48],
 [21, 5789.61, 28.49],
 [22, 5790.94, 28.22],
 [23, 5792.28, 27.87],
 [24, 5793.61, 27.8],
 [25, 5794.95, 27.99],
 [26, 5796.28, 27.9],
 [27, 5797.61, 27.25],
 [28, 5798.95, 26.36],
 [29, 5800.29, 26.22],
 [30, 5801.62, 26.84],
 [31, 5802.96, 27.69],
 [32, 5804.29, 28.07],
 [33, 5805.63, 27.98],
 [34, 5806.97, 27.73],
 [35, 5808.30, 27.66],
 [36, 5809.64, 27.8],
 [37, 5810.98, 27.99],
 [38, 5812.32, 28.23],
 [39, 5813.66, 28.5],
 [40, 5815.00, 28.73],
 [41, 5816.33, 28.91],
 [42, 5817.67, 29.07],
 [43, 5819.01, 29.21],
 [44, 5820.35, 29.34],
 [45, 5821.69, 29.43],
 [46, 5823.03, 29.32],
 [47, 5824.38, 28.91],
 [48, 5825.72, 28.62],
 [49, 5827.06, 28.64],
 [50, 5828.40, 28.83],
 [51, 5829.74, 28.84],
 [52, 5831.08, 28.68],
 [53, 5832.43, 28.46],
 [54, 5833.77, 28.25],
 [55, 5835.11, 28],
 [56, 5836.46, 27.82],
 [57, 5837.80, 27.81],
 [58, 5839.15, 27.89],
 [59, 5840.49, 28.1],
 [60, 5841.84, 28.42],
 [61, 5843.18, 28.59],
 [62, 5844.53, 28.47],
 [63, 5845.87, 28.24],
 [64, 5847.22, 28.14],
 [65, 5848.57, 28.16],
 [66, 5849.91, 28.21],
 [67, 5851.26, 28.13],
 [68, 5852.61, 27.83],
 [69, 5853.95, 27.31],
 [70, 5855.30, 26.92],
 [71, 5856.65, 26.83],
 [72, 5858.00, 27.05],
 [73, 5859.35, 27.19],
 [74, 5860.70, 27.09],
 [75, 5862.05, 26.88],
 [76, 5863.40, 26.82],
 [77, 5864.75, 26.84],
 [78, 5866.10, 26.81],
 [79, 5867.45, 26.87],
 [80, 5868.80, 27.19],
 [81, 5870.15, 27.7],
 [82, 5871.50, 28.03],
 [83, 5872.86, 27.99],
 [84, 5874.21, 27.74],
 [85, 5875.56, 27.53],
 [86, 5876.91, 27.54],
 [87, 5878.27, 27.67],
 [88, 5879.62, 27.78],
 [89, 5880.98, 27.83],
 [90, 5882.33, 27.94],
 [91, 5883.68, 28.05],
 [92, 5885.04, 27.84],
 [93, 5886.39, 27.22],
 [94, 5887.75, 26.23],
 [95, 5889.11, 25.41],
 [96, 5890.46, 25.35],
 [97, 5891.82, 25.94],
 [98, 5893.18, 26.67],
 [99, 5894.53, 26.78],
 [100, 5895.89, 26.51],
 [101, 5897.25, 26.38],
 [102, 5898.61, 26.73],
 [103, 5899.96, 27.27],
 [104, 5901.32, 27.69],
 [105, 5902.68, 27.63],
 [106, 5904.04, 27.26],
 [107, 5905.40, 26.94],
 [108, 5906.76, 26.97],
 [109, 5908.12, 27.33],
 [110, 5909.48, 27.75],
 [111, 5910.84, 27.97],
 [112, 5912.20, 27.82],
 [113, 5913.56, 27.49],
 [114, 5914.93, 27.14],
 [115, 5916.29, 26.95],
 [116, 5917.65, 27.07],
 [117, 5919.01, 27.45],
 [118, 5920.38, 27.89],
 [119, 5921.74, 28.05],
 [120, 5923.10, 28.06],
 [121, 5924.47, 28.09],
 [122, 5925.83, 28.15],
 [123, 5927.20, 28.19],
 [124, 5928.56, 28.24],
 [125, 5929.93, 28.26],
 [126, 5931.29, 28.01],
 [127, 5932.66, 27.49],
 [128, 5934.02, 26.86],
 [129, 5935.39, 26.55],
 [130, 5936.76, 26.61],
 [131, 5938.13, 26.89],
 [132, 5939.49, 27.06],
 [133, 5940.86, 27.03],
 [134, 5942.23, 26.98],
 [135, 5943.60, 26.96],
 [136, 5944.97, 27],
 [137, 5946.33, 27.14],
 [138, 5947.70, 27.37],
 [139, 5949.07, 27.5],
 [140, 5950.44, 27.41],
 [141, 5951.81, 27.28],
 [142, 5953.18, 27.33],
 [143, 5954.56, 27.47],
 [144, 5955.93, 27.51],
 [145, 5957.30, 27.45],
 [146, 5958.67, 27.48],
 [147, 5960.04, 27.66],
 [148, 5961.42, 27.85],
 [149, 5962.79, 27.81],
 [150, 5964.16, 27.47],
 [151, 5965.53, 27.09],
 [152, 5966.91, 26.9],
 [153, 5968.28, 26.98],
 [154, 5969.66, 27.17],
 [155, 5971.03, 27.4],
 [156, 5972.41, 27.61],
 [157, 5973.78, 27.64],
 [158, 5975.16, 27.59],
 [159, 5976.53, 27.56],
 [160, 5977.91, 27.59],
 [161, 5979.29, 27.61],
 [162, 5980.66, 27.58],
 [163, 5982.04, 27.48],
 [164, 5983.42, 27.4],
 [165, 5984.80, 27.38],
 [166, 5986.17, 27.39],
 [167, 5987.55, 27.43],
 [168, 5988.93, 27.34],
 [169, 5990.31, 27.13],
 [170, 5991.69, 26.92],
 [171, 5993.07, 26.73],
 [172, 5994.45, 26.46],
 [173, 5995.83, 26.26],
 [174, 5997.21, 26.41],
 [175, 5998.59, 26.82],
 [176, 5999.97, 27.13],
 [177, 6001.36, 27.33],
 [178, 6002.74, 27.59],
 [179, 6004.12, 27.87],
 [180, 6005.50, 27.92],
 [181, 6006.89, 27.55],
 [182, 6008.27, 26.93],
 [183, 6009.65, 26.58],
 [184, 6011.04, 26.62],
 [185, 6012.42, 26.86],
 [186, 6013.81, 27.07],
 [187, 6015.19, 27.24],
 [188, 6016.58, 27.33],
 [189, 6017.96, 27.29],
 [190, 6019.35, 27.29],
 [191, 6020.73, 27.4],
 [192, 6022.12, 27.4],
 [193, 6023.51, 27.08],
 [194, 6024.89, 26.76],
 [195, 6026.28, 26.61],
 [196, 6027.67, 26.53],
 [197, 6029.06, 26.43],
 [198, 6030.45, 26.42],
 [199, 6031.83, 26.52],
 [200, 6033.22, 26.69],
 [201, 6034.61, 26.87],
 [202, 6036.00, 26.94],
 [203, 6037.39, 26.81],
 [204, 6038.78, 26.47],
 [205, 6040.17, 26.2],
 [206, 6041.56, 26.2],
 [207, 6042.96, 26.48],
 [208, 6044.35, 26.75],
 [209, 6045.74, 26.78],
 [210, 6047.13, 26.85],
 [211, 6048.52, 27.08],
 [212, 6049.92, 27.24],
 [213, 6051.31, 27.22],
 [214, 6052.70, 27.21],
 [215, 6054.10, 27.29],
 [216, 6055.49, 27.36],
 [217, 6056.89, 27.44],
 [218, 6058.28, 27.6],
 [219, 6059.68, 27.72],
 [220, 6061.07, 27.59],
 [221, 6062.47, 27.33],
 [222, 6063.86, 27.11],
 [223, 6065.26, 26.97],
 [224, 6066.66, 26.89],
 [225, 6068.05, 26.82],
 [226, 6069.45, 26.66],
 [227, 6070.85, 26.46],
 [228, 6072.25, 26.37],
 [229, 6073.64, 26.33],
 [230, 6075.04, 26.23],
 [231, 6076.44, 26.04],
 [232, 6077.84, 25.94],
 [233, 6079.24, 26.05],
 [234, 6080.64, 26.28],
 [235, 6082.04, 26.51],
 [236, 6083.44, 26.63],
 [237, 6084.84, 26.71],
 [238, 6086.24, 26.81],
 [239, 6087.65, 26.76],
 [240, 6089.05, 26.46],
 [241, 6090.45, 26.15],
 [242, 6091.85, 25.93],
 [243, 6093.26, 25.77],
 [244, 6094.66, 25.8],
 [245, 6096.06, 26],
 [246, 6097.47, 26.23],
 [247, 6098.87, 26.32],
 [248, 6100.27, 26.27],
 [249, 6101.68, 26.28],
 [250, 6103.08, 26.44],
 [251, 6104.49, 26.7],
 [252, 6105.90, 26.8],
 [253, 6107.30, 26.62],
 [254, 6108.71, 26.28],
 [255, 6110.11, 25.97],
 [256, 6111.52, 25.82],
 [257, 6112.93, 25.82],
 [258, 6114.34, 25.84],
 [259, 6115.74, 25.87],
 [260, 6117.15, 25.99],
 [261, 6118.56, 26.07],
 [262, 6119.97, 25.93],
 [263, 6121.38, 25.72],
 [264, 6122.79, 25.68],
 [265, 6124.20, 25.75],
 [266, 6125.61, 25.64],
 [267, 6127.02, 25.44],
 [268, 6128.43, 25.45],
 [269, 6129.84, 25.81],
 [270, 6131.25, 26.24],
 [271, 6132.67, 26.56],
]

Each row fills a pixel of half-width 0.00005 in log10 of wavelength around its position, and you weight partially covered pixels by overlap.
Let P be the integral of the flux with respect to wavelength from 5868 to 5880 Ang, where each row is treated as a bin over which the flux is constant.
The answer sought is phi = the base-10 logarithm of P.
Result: 2.52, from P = 332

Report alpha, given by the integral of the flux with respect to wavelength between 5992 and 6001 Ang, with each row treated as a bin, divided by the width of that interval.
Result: 26.7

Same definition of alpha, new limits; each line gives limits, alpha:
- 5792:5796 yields 27.9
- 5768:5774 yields 27.7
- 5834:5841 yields 27.9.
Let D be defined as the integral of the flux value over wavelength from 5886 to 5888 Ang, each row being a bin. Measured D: 53.4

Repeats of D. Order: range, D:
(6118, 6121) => 77.9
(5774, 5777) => 83.7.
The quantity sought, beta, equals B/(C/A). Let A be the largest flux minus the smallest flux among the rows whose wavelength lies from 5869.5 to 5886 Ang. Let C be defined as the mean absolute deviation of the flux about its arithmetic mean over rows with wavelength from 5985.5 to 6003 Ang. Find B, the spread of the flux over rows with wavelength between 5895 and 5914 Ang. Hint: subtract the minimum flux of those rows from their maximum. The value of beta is 2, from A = 0.5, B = 1.59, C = 0.36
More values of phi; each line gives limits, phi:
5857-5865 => 2.33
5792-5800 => 2.34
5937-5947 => 2.43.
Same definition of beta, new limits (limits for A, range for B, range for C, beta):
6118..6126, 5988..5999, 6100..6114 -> 2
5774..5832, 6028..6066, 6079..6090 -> 24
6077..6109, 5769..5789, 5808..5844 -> 2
